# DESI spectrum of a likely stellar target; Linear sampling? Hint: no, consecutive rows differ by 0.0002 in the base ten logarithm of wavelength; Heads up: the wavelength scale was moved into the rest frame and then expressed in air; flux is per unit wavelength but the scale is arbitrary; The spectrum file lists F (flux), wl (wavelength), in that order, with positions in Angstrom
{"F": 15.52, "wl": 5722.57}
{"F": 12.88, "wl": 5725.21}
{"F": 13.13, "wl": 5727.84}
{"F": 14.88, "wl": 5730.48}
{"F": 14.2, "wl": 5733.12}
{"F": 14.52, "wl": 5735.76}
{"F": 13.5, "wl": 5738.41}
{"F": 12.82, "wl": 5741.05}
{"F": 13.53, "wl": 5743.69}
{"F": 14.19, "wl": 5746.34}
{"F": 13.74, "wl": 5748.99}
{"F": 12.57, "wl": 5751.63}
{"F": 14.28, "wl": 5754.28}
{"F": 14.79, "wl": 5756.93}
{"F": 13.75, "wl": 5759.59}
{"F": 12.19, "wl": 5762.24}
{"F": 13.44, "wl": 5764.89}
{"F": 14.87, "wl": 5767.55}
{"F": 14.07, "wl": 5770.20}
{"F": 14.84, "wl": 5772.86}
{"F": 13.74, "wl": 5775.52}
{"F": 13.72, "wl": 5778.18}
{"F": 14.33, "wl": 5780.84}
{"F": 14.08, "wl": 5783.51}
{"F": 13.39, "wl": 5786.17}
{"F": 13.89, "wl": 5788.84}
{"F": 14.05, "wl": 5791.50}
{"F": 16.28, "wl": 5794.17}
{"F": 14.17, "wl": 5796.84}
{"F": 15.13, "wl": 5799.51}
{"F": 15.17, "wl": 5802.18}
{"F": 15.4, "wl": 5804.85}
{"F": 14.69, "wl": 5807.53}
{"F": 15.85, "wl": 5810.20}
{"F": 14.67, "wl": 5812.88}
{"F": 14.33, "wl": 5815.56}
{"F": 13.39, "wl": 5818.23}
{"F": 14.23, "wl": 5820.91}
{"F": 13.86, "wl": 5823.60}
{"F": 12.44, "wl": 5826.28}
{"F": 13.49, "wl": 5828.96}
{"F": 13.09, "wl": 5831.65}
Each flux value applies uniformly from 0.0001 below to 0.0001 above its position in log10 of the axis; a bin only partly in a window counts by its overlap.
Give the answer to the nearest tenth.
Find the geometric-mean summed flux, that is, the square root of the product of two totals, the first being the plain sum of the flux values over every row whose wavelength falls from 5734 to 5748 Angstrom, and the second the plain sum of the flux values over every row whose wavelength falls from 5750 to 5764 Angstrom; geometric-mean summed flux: 68.1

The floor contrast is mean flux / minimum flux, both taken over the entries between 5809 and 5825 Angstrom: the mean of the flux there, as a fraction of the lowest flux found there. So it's 1.07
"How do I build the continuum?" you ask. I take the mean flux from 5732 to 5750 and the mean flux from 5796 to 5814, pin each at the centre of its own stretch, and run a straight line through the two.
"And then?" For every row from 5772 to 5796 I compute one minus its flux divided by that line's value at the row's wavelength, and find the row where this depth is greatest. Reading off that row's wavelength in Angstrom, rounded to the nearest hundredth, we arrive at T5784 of 5786.17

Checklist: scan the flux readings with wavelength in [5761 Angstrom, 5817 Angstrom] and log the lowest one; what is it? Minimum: 12.19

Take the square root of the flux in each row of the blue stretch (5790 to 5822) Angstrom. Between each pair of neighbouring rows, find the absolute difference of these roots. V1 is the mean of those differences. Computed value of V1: 0.127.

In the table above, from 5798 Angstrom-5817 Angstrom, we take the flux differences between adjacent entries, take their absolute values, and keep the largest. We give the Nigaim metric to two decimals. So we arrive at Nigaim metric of 1.18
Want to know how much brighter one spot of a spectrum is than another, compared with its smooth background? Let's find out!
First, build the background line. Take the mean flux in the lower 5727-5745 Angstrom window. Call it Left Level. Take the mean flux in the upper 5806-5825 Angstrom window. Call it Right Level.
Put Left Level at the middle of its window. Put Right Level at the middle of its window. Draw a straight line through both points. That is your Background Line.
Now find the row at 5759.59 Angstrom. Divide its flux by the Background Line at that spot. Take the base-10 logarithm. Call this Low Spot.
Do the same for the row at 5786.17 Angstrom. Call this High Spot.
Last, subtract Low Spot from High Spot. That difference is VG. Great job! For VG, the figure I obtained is -0.02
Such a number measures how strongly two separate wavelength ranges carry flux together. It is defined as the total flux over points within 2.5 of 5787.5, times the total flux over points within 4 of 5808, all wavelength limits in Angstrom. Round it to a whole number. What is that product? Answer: 1253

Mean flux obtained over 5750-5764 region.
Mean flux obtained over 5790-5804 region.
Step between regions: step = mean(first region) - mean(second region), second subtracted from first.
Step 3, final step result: -1.4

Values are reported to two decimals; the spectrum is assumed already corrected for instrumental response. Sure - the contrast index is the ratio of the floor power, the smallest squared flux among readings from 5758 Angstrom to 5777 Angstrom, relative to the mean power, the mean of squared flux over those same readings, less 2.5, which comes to -1.73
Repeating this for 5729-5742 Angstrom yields -1.66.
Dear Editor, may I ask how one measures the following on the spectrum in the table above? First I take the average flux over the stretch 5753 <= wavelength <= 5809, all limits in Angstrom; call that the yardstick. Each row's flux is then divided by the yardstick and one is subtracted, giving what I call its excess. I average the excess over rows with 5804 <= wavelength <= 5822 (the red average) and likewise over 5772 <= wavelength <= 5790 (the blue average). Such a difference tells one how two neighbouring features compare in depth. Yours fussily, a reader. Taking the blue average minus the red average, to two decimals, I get -0.05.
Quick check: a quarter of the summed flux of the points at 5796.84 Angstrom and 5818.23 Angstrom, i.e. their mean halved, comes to 6.89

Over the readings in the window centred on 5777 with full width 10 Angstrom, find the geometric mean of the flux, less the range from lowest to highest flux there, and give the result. 13.0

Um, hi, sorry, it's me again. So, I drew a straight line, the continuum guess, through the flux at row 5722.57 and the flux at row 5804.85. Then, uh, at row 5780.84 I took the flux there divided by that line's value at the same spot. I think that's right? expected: 0.928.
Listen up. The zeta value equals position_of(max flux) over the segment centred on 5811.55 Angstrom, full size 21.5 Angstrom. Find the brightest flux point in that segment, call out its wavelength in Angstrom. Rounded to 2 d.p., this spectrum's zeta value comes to 5810.20 Angstrom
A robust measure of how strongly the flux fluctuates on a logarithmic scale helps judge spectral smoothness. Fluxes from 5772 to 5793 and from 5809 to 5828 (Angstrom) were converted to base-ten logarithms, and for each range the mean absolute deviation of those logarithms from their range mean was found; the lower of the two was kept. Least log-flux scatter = 0.0099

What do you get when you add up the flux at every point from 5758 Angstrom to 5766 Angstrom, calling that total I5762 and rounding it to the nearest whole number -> 39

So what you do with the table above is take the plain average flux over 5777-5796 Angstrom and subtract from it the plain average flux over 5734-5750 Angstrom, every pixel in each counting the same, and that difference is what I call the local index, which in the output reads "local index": 0.53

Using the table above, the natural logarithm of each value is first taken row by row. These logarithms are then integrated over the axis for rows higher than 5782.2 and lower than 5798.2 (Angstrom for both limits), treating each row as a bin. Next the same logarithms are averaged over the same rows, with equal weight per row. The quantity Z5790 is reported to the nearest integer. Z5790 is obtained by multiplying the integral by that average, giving 113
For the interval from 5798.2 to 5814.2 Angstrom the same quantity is 118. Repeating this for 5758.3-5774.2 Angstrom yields 110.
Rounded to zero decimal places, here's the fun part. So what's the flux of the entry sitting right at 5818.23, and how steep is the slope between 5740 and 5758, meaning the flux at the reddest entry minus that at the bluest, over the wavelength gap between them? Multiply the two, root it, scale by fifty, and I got 64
